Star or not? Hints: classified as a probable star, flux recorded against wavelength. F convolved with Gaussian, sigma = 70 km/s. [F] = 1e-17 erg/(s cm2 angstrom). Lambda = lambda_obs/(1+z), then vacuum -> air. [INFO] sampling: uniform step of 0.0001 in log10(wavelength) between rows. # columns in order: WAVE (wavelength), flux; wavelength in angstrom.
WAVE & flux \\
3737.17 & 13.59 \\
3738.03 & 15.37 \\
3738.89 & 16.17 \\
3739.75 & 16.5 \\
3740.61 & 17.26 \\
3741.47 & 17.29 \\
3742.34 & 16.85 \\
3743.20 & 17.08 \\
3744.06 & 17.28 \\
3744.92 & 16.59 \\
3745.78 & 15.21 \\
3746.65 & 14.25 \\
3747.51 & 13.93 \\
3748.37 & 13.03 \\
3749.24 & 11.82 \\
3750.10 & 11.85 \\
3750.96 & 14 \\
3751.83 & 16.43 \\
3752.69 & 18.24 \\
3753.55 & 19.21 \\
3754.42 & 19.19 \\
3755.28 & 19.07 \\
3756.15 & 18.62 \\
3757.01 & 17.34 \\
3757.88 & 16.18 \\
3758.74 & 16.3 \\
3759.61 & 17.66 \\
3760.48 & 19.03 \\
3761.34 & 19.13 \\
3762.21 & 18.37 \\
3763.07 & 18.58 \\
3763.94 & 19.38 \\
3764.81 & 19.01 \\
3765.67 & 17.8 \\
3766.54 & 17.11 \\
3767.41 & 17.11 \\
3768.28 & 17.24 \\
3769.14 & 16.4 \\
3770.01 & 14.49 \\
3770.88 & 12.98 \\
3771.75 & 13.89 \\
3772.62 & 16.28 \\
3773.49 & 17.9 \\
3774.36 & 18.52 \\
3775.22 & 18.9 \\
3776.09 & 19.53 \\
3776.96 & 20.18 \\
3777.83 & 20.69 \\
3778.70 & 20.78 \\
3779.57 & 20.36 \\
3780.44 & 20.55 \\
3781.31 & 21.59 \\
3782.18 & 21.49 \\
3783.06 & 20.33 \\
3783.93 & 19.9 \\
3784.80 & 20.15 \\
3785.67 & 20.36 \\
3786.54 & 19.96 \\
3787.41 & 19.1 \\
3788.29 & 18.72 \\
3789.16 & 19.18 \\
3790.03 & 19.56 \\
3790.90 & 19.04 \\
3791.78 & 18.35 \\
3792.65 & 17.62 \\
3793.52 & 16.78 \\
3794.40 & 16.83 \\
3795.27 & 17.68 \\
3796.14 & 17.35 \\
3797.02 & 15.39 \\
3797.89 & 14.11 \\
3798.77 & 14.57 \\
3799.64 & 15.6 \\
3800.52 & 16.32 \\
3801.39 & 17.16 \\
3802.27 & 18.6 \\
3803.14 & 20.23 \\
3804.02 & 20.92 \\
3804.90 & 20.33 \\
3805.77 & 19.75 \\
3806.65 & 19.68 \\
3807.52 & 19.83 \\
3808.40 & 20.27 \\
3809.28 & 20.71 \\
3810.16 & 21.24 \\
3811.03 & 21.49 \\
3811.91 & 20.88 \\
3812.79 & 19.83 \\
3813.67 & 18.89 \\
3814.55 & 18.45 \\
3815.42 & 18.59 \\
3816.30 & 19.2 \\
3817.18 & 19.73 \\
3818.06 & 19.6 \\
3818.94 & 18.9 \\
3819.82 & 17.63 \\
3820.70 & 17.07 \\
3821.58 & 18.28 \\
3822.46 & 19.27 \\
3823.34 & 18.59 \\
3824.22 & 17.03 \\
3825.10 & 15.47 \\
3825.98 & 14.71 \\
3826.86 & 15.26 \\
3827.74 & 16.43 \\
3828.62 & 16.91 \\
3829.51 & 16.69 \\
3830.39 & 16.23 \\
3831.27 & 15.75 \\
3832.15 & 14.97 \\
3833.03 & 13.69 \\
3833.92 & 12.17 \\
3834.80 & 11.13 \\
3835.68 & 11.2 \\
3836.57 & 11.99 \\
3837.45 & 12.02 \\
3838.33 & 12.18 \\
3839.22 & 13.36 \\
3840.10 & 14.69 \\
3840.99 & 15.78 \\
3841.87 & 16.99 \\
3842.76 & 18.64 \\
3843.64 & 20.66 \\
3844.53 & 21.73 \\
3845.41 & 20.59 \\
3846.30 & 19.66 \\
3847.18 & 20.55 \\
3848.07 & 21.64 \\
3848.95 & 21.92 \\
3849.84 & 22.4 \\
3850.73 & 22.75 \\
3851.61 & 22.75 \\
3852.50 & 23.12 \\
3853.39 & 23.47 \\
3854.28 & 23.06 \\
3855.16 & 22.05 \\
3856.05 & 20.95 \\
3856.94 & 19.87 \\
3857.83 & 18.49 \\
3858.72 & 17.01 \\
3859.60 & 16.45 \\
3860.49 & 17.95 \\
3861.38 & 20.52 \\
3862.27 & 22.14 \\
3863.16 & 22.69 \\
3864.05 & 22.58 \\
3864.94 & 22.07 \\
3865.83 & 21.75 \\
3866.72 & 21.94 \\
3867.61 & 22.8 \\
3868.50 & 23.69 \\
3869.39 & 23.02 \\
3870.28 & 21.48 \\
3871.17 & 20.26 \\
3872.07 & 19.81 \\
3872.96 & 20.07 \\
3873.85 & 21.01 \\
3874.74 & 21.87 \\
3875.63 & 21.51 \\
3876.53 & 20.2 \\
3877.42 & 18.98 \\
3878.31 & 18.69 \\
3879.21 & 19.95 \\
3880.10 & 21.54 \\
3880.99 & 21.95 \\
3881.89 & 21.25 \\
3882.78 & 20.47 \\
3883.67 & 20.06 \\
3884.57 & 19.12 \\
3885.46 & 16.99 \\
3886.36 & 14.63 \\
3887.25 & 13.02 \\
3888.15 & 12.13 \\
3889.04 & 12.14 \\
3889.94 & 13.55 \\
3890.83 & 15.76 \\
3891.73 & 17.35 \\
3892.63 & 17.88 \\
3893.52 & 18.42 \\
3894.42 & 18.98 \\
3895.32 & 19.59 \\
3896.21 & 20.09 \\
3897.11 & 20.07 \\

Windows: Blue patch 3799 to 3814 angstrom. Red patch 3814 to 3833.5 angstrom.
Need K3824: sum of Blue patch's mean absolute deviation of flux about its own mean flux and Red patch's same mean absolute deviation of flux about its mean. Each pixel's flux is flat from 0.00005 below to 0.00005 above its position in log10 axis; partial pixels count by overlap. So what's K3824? 2.8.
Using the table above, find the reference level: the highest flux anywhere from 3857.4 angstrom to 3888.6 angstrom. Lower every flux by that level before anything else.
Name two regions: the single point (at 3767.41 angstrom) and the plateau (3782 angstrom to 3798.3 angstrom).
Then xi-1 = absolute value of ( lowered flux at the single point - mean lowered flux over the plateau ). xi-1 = 1.4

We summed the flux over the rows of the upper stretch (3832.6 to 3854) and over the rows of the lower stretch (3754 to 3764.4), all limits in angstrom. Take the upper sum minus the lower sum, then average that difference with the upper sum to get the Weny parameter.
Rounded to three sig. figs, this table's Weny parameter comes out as 316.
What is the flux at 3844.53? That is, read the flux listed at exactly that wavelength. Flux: 21.73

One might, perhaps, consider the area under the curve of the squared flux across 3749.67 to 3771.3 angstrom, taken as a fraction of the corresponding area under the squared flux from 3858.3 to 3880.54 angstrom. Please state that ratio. 0.67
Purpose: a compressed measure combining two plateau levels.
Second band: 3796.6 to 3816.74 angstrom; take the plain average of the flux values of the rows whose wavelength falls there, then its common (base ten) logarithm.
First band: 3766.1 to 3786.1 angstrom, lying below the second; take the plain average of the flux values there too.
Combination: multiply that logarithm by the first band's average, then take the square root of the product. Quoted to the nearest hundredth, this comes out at 4.86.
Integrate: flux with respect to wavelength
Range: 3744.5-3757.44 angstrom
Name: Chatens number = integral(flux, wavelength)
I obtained 206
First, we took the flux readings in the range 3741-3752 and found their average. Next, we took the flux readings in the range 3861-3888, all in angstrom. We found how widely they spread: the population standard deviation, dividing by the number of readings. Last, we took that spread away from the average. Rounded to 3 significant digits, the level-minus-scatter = 12.7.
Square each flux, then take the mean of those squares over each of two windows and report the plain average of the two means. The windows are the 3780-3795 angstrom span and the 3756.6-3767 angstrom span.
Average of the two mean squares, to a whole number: 351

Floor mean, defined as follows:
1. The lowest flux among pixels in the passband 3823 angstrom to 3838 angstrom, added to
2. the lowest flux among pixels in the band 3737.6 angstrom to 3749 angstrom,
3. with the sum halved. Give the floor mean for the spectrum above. 12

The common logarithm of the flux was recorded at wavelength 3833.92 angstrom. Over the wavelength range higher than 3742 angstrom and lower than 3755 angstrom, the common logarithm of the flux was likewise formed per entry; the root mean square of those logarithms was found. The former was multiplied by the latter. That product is 1.29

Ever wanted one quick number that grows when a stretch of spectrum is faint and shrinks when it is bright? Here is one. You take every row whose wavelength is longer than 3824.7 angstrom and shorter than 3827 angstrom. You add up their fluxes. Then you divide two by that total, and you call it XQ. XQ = 0.044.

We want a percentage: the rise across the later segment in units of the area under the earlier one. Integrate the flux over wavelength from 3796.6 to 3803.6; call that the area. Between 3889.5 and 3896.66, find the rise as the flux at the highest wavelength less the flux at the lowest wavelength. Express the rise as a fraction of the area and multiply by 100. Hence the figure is 5.7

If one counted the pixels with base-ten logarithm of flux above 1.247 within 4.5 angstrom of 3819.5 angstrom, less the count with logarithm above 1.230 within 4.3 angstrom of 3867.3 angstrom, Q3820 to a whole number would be -2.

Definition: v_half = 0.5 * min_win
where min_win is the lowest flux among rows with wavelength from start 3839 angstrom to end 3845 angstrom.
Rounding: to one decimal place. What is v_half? 6.7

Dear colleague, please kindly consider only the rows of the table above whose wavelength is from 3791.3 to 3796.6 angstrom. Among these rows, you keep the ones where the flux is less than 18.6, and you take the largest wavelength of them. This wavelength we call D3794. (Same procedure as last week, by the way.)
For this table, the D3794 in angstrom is 3796.14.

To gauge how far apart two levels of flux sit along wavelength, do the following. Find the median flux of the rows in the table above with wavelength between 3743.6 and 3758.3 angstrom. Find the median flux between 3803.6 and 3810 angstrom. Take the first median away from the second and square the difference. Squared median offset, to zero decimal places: 15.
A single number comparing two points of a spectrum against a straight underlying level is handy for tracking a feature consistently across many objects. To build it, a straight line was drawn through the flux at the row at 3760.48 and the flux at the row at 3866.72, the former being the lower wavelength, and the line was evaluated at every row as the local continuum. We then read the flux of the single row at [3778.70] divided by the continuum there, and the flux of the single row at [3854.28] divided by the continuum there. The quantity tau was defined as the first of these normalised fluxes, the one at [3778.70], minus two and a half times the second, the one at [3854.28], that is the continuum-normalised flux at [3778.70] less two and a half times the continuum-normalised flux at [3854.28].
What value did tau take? -1.6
